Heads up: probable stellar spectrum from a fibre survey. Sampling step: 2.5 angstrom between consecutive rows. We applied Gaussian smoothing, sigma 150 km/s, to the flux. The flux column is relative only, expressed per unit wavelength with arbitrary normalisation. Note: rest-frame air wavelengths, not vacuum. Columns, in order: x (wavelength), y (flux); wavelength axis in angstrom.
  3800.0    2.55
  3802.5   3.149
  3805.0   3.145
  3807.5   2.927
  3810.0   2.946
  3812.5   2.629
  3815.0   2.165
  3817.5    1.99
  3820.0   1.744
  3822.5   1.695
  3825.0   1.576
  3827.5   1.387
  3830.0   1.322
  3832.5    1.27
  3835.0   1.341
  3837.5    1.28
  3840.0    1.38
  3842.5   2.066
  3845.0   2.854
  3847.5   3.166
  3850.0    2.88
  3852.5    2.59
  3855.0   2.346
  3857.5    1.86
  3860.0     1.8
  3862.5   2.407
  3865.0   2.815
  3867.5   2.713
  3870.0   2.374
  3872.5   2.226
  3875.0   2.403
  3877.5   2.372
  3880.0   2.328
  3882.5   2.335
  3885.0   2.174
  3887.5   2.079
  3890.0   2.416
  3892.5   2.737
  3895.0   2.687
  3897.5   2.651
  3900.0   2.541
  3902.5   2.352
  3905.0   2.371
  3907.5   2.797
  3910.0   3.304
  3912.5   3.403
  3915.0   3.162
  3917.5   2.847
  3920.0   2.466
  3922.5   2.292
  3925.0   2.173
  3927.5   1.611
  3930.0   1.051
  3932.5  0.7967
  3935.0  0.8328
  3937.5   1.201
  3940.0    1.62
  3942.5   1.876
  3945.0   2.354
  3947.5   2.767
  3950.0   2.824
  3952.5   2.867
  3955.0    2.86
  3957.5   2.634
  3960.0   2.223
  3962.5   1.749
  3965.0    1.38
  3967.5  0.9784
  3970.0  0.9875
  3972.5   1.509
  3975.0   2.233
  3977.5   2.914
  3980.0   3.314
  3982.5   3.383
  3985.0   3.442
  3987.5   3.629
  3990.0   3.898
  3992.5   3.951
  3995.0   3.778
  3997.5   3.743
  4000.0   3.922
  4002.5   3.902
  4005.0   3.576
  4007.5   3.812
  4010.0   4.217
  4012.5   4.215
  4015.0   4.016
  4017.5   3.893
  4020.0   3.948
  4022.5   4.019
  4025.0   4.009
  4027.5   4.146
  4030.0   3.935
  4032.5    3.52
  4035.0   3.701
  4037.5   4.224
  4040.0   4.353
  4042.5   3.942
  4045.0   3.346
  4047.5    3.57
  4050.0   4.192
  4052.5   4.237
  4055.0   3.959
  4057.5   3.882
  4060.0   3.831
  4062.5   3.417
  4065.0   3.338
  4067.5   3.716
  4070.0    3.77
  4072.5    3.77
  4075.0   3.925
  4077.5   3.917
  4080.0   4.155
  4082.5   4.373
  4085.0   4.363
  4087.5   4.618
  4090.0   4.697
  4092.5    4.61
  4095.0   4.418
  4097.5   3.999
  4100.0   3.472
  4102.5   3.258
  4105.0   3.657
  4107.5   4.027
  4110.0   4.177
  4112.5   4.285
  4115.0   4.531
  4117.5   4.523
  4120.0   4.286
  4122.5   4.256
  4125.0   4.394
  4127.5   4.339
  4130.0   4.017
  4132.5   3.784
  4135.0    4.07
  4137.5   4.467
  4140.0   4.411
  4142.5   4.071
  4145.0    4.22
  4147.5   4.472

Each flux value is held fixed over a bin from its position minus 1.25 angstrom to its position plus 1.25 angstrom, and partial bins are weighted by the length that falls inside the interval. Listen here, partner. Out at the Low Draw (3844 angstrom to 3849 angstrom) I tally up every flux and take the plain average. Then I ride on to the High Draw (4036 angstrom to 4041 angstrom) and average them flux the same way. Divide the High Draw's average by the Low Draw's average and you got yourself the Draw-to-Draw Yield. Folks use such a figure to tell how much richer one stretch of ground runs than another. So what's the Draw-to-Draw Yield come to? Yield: 1.4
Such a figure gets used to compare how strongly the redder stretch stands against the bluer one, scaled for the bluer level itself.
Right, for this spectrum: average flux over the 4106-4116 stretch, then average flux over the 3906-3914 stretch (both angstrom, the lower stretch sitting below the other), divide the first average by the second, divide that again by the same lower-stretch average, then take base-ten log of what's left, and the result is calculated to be -0.37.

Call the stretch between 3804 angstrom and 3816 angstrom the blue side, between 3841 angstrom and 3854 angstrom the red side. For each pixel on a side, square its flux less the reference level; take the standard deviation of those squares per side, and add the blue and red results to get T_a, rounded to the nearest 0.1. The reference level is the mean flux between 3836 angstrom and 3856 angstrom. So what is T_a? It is 0.5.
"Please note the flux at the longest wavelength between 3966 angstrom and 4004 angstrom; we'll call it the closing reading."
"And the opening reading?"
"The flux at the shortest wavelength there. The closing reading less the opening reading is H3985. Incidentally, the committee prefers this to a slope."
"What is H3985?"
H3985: 2.9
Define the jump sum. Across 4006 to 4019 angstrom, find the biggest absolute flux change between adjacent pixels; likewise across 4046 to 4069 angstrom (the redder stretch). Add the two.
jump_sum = 1.0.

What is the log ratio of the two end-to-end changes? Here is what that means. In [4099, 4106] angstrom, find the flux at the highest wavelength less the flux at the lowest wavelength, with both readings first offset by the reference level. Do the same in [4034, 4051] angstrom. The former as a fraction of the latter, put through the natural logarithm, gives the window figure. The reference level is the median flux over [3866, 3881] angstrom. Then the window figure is -1.0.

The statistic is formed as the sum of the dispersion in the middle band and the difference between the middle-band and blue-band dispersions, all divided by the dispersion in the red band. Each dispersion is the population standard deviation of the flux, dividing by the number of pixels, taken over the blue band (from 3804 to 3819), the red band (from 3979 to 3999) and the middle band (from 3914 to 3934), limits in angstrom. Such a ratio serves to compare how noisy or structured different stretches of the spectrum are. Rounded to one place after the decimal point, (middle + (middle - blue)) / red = 5.1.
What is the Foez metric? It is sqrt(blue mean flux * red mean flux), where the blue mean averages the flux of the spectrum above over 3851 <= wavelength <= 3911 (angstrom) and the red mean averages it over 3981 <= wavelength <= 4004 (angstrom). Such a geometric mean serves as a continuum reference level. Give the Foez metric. 3.0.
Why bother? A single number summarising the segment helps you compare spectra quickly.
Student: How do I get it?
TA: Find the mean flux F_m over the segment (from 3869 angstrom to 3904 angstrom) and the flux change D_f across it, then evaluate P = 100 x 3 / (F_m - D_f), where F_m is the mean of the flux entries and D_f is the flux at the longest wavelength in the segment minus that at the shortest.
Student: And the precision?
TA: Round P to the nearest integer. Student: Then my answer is 124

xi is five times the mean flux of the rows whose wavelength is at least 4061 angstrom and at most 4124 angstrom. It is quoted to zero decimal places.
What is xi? 20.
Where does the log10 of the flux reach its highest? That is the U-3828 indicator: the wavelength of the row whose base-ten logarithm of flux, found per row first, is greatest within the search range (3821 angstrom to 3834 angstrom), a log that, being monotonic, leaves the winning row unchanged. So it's 3822.5 angstrom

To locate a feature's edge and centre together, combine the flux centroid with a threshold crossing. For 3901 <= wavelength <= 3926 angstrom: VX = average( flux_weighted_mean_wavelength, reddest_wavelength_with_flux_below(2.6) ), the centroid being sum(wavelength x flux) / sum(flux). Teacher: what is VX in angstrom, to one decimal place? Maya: 3919.3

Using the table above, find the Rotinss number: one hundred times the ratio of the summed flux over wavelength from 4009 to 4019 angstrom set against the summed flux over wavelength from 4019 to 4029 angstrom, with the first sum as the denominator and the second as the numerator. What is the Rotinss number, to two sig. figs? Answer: 99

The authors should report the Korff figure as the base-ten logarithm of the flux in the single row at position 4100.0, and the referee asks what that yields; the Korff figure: 0.54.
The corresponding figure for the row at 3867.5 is 0.43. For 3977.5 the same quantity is 0.46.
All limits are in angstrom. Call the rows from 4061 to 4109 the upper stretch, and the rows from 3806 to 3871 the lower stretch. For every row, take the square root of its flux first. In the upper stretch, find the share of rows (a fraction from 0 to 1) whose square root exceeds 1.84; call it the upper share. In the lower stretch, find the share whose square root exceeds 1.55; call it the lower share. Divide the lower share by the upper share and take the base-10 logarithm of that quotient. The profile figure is -0.37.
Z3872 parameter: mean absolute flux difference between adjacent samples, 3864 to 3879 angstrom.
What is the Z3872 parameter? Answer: 0.16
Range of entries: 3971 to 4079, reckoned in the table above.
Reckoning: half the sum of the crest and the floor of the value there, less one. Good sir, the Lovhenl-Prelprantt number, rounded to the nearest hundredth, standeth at 1.93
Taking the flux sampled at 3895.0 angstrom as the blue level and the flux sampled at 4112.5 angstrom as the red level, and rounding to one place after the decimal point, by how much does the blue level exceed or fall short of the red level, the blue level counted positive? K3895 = -1.6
